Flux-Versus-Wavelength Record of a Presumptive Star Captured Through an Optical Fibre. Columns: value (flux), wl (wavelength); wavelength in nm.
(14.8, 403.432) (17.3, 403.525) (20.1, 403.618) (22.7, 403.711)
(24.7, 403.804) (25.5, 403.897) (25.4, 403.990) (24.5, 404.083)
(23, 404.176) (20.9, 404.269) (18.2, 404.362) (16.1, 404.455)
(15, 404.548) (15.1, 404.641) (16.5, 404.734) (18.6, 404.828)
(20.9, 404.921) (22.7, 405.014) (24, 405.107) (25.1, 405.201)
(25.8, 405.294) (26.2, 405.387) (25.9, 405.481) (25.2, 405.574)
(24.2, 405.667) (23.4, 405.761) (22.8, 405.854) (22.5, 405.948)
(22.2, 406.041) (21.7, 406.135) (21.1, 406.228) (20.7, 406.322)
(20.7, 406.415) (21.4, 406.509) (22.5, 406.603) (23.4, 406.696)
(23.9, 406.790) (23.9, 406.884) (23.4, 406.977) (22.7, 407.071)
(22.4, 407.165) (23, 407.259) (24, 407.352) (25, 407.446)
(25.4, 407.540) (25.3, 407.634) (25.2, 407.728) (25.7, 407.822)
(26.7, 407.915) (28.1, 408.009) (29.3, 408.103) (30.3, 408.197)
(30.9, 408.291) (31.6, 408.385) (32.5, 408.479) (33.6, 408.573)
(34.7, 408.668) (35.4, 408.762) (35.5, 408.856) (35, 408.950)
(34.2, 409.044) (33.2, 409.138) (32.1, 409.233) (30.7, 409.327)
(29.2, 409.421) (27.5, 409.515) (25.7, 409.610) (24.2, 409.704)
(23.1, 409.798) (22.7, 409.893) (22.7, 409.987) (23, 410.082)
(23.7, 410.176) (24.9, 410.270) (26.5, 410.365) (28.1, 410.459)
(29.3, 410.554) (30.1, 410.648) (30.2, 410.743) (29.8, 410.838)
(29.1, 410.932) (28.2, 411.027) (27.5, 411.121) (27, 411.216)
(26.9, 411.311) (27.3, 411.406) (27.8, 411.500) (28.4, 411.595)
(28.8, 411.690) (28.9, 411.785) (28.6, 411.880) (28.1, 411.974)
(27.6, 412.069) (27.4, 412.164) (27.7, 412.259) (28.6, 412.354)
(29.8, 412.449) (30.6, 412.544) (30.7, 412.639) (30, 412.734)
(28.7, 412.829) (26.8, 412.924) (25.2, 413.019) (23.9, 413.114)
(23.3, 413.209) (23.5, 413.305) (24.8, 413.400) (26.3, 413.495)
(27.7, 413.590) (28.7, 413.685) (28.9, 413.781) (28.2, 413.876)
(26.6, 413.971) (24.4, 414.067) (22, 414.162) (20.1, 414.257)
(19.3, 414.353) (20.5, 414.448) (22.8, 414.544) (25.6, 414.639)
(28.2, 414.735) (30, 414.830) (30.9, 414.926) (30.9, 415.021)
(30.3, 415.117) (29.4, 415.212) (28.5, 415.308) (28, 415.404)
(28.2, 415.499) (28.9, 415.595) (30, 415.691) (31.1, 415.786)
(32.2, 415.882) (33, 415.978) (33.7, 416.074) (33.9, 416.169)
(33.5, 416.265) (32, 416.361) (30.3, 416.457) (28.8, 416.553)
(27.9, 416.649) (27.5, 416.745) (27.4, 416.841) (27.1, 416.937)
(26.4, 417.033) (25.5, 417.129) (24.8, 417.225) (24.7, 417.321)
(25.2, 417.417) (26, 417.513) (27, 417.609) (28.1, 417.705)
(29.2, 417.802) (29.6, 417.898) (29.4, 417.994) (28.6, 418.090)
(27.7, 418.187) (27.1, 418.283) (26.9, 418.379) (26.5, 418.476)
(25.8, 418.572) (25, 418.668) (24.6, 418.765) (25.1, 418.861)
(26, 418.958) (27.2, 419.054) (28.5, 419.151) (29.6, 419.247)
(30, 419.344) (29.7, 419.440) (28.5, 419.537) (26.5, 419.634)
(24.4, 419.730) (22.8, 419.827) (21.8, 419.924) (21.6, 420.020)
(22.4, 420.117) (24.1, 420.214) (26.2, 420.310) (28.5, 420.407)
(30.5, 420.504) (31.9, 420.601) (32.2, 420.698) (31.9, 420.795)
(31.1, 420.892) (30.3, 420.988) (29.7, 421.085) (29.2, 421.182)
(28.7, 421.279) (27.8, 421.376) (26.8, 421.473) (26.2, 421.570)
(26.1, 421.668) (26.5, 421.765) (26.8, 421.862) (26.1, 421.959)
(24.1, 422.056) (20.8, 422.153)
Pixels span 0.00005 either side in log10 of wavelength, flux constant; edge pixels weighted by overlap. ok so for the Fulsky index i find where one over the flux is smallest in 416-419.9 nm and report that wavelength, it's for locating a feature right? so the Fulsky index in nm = 416.169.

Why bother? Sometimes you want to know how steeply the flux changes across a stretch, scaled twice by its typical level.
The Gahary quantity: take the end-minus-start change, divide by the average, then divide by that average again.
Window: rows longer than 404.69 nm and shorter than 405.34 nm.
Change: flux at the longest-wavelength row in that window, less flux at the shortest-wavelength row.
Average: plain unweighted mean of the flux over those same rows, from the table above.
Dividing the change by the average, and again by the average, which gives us 0.019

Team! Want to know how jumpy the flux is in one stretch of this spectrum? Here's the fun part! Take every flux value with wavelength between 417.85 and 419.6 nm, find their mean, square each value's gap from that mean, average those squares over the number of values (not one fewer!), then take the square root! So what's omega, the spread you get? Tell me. 1.7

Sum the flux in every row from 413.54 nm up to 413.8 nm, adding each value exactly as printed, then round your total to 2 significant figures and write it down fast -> 85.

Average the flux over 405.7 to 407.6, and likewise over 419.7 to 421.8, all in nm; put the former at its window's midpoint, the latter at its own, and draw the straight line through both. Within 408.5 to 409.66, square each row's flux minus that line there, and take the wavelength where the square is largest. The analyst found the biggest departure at 408.856 nm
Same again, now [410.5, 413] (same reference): 410.743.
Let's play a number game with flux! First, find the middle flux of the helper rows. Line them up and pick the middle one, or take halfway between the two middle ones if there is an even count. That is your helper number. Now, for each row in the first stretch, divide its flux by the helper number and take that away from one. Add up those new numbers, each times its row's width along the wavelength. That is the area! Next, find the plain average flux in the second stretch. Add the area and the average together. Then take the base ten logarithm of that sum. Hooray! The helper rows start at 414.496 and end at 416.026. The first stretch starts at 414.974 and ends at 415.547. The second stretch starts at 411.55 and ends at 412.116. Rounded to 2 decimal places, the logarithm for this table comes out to 1.45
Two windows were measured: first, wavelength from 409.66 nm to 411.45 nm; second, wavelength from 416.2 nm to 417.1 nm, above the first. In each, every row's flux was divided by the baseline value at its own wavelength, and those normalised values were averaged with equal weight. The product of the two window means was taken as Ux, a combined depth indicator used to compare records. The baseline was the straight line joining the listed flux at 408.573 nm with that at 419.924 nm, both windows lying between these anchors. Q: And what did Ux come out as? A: 0.97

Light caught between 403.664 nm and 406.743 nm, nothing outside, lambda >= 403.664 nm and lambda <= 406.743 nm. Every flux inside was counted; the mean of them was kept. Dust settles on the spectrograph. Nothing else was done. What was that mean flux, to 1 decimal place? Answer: 22.1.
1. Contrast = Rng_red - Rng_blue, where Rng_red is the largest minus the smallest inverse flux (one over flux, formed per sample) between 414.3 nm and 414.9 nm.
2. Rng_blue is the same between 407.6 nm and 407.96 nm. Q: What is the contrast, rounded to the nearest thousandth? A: 0.016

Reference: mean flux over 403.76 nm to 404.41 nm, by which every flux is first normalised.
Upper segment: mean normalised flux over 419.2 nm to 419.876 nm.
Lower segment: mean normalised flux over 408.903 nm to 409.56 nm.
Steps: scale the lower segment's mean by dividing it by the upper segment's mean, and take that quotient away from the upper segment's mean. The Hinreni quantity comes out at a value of 0.0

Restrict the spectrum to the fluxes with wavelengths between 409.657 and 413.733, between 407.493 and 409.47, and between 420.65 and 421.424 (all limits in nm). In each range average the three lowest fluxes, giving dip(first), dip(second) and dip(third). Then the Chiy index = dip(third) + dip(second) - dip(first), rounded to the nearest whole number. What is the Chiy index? 31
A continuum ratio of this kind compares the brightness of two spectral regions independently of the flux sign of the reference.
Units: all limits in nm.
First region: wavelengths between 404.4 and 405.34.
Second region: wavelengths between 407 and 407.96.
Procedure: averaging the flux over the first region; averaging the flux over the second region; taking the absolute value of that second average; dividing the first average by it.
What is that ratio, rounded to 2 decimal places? 0.81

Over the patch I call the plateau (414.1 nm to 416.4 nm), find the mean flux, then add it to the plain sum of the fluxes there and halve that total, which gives 356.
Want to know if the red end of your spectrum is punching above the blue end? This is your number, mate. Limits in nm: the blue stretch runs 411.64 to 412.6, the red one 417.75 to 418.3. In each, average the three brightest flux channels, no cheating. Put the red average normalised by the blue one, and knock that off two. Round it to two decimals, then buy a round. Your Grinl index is 1.01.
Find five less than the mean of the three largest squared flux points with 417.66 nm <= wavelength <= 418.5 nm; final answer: 859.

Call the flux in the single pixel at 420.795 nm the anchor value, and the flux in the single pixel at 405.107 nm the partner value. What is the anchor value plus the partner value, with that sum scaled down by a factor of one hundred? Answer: 0.56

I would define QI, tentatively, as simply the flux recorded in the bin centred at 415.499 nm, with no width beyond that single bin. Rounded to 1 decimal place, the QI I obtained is 28.2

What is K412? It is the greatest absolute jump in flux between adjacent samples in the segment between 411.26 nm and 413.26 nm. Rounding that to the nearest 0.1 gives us 1.9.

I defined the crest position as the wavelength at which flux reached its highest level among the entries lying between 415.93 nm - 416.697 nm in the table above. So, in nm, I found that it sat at 416.169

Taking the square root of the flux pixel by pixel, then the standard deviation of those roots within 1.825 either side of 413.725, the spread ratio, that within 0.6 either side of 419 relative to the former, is 0.6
